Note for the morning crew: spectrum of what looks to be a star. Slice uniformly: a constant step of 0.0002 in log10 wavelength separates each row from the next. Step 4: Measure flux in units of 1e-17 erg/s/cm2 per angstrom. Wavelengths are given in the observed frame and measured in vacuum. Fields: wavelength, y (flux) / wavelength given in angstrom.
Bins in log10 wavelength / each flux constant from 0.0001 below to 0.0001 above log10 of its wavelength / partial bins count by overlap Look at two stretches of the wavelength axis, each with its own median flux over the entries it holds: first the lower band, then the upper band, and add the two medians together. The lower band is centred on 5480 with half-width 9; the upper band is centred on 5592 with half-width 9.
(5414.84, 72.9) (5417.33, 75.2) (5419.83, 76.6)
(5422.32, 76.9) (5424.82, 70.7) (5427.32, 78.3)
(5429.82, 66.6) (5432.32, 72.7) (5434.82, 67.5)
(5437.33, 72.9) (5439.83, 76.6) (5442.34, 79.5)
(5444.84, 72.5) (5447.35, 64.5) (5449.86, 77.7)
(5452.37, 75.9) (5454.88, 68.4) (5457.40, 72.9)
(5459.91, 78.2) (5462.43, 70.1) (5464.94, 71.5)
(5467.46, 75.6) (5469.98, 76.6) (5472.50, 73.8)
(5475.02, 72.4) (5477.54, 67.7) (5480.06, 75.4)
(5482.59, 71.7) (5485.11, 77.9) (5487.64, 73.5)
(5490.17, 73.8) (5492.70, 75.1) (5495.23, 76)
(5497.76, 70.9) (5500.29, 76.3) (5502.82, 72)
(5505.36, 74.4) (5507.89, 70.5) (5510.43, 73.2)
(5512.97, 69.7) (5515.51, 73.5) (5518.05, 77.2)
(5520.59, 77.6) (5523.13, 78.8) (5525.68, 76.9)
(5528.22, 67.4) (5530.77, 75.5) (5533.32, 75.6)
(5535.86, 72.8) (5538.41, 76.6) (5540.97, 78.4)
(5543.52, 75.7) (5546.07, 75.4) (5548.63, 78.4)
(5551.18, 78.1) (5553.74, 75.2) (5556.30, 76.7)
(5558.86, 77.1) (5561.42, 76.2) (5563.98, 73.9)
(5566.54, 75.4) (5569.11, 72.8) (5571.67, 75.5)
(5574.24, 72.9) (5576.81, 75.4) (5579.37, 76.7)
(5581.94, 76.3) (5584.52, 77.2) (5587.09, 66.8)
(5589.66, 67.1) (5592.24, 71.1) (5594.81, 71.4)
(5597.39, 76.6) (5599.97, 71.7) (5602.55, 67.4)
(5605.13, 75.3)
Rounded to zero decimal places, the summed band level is 145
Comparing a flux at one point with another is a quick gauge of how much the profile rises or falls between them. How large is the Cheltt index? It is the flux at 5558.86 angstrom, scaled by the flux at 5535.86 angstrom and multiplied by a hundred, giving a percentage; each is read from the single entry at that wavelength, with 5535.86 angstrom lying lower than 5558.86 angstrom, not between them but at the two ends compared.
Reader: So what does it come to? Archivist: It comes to 106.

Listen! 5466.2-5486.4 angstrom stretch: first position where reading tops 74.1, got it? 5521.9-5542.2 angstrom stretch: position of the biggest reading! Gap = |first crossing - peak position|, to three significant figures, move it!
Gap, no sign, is 55.7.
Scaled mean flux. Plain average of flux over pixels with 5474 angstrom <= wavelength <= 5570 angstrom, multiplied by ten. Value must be 746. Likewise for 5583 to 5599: 717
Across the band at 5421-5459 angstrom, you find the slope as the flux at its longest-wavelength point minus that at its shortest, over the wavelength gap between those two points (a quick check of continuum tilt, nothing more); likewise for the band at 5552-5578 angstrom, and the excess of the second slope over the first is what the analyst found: 0.12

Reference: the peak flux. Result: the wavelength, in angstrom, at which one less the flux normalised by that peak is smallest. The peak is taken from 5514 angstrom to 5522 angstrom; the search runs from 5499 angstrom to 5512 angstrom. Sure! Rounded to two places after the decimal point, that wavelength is 5500.29 angstrom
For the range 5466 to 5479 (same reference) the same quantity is 5469.98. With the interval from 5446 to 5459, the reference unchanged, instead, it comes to 5449.86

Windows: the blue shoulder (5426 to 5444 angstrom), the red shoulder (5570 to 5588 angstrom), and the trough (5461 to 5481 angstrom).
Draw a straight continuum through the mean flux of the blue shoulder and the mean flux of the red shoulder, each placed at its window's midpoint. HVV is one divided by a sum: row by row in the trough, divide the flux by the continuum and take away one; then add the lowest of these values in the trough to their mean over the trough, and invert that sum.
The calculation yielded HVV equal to -11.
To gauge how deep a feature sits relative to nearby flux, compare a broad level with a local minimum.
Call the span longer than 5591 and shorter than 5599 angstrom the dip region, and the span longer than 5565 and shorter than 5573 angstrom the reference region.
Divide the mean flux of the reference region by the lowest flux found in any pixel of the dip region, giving 1.05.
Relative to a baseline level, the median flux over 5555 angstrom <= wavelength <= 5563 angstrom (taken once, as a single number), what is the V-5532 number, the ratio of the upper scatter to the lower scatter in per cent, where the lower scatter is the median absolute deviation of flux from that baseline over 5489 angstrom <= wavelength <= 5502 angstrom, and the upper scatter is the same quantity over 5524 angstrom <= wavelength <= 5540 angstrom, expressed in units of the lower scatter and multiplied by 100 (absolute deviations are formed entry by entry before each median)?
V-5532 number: 72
